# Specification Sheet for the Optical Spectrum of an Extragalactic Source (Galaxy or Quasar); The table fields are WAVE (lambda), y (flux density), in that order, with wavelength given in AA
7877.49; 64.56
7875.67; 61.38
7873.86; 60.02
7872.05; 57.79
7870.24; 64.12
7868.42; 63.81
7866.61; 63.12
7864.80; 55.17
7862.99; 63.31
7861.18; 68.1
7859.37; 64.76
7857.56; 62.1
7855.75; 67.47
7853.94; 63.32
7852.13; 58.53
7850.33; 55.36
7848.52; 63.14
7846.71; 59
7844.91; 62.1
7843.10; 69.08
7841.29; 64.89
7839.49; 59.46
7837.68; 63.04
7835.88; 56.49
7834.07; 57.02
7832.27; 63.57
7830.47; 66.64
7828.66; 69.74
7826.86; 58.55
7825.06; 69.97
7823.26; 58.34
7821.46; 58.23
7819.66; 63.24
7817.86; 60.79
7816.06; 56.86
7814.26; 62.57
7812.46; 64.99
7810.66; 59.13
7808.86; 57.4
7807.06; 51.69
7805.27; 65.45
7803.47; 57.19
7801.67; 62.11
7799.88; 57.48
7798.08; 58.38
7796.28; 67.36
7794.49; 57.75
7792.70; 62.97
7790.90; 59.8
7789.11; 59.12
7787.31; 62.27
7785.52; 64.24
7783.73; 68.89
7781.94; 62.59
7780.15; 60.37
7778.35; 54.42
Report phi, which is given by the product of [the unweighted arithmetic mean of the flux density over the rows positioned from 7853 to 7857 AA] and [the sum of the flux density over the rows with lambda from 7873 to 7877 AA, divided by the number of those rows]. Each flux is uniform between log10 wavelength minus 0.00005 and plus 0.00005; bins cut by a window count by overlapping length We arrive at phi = 3969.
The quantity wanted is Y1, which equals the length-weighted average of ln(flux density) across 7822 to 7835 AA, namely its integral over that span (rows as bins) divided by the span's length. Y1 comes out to 4.14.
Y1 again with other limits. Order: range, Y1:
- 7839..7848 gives 4.14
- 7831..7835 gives 4.11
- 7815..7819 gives 4.08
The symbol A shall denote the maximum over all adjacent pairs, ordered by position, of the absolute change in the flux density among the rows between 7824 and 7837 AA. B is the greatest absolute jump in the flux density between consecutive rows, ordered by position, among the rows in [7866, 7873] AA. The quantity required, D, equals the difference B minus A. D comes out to -5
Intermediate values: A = 11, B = 6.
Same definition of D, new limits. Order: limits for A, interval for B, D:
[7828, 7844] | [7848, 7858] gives 1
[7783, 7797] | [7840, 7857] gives -2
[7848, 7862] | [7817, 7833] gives 4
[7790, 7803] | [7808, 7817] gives -4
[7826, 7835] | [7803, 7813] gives 3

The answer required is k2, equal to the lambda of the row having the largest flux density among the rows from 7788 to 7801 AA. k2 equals 7796.28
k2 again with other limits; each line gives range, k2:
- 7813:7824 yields 7819.66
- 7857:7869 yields 7861.18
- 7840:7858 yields 7843.10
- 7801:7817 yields 7805.27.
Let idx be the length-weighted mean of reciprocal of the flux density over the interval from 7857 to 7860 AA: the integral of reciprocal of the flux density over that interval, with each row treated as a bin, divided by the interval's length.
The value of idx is 0.0158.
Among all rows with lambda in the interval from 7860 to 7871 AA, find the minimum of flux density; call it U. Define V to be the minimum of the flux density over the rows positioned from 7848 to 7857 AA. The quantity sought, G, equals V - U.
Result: 0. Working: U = 55.17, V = 55.36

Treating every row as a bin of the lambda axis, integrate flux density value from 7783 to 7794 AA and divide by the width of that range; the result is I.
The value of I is 63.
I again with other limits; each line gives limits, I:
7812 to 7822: 61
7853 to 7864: 65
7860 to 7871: 63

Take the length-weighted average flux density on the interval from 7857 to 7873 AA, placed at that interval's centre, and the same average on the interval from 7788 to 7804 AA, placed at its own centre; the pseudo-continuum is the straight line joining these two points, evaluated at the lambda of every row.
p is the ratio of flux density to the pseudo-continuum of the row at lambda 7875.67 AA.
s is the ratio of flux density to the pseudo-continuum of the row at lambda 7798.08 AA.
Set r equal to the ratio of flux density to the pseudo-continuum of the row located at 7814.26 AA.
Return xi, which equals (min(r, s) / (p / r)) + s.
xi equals 1.98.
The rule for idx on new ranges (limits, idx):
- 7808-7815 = 0.0164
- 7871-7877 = 0.0166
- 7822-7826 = 0.0159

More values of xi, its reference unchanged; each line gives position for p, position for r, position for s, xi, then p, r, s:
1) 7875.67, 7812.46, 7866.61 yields 2.11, 0.98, 1.07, 1.01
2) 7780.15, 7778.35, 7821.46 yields 1.77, 1.01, 0.91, 0.95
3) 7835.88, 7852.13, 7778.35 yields 1.85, 0.92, 0.94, 0.91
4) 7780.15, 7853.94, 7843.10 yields 2.15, 1.01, 1.02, 1.12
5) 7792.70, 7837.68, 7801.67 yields 2.03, 1.05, 1.02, 1.03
